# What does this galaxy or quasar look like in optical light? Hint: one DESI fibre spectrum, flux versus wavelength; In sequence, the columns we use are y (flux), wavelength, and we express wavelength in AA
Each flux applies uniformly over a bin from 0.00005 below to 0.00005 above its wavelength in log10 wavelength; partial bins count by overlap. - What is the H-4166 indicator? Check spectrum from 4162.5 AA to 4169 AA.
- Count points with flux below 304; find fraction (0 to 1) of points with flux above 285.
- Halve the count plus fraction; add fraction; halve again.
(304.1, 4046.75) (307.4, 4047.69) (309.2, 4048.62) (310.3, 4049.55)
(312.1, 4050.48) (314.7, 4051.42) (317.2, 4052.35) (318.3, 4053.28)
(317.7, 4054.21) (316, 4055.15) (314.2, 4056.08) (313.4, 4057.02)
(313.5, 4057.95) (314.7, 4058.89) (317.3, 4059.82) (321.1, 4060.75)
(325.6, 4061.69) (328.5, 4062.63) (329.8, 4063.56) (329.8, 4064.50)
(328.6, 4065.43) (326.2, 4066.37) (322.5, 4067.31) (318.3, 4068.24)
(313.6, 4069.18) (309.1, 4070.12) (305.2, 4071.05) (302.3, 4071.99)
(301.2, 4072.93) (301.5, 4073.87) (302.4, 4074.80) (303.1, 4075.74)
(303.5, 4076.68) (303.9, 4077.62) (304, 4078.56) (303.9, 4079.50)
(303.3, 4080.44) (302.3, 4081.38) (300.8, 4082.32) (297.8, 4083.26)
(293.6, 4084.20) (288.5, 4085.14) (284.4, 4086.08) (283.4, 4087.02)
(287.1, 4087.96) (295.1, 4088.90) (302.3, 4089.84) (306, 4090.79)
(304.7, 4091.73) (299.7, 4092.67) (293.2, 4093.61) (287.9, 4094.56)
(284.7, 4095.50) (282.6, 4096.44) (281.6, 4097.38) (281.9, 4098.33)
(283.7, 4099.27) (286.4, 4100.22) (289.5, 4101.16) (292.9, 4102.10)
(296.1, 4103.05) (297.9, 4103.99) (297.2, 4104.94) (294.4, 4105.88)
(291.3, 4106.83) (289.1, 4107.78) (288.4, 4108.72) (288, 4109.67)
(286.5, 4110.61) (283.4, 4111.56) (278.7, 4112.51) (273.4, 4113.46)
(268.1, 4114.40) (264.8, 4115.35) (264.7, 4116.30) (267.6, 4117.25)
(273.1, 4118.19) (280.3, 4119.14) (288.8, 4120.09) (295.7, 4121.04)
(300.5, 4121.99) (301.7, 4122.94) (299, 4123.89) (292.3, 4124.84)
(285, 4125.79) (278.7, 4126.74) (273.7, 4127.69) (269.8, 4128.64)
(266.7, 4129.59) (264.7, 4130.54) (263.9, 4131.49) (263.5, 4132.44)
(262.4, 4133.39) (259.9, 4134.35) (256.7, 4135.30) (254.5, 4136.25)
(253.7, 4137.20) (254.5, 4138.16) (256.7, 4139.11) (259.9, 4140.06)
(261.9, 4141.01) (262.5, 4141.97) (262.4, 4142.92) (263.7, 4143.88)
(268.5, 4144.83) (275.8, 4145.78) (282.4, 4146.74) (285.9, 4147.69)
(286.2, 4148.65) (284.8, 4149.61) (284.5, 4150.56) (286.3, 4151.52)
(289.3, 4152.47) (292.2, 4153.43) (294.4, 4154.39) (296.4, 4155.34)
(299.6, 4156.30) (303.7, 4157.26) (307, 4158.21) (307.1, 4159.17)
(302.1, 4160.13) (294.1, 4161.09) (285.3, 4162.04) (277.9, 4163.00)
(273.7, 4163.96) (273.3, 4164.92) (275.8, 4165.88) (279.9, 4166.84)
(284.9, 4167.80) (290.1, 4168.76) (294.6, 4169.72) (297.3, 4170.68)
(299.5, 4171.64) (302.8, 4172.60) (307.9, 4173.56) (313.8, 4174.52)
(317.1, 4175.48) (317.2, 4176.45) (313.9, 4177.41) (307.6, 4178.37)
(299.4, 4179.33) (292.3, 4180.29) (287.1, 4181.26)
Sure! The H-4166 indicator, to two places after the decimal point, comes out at 1.86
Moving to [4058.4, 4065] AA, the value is 0.75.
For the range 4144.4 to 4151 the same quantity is 1.96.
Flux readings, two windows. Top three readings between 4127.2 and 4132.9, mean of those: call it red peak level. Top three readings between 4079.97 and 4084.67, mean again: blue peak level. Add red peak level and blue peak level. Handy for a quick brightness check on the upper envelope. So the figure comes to 572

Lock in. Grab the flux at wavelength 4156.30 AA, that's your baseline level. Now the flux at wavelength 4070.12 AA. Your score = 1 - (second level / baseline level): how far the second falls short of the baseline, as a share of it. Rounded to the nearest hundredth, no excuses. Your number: -0.03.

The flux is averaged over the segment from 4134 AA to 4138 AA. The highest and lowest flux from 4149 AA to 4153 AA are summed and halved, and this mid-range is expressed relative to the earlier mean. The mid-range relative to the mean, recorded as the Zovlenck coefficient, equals 1.12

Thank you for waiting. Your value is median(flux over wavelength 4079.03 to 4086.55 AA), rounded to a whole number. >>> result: 299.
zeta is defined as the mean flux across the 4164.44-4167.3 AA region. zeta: 276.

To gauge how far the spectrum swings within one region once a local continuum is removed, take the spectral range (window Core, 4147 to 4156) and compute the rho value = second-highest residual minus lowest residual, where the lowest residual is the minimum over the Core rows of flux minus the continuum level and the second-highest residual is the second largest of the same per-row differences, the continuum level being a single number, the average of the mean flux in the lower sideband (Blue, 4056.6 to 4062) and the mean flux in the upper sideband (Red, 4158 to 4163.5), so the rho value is 9.9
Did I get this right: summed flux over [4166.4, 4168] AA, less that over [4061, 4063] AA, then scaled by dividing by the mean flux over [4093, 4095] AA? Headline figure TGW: -0.31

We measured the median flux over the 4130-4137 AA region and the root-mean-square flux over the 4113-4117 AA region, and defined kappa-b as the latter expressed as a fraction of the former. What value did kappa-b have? 1.02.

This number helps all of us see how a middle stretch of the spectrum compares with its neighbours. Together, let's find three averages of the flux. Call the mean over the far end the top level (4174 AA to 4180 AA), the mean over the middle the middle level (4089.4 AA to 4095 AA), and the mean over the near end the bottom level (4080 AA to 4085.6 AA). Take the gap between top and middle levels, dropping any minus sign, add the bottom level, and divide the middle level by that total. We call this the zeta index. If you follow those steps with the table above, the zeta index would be 0.96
